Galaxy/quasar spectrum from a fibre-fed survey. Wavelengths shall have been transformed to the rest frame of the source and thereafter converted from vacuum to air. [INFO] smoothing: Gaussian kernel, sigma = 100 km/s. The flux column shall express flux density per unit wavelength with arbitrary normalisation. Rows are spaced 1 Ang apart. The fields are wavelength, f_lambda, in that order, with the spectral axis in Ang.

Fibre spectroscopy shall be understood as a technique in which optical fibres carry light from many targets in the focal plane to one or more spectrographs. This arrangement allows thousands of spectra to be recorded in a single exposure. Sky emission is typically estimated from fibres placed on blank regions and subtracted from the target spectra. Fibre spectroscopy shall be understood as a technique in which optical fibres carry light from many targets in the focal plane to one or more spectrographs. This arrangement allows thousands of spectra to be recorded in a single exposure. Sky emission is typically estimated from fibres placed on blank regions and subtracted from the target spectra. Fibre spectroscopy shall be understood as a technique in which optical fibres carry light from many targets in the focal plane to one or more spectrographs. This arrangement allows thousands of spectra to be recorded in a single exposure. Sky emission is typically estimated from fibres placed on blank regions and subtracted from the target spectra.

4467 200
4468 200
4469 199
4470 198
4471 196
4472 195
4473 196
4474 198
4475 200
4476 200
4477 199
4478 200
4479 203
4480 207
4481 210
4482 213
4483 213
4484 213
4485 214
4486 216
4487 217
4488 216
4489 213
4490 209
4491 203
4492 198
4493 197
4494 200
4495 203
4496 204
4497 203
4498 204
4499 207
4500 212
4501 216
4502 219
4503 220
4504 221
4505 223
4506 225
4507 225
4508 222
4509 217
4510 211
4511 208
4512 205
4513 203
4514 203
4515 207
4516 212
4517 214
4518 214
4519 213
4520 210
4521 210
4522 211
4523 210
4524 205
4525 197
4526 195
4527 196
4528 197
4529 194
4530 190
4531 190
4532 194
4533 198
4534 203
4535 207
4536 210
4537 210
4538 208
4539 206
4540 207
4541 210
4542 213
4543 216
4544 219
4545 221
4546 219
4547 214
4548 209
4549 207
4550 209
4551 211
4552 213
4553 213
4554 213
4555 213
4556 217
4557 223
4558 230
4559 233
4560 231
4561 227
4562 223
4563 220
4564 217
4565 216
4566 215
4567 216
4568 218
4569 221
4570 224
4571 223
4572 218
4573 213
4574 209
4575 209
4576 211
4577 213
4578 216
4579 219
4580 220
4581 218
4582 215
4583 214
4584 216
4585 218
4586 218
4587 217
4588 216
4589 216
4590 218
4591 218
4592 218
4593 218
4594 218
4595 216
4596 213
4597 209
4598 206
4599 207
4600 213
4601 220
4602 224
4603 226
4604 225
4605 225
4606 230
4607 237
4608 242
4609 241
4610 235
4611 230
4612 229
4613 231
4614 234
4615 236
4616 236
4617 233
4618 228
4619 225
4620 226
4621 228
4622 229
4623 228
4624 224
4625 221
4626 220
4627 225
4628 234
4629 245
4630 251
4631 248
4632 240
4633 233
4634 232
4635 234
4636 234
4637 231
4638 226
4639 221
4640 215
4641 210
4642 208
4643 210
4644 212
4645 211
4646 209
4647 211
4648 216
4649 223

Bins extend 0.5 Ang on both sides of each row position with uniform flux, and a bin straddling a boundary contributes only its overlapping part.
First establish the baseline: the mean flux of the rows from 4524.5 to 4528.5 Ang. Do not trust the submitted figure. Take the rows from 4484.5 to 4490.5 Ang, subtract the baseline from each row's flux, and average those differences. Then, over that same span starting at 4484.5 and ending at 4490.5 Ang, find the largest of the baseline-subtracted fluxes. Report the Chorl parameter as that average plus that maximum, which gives 39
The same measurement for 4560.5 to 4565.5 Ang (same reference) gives 55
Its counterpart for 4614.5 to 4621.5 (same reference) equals 74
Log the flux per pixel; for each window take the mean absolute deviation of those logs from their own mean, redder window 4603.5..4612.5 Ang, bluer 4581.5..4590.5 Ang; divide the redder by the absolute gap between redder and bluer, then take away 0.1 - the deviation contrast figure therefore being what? 1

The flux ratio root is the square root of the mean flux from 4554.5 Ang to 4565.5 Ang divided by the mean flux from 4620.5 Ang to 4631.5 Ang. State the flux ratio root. 0.98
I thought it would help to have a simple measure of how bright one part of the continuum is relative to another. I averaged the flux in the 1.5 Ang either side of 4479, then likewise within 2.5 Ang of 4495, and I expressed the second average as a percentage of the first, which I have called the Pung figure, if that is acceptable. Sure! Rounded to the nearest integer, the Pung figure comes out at 99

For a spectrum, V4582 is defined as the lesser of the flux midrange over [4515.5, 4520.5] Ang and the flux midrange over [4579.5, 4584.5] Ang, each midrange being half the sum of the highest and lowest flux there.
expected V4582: 212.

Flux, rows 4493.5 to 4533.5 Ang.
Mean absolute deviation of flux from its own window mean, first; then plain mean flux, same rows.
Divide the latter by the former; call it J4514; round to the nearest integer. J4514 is 26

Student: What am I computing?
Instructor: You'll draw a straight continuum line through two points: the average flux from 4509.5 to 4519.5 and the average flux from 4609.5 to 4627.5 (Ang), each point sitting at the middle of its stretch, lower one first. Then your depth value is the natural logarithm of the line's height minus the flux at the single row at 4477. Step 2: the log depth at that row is 1.1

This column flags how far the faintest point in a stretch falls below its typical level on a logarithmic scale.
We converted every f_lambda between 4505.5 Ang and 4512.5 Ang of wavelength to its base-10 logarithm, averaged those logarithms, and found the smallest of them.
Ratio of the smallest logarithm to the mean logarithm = 0.990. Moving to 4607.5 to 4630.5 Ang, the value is 0.991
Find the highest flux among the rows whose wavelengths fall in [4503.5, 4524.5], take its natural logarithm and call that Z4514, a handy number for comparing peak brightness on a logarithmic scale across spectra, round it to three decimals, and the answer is 5.416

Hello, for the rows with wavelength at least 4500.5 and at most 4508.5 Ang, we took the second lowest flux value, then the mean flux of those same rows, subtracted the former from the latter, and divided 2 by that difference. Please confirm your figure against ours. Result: 0.8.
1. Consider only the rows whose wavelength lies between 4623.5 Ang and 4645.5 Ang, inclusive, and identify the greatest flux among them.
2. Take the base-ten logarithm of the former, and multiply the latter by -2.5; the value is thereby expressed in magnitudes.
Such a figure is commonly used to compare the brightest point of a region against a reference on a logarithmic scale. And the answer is -6.00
